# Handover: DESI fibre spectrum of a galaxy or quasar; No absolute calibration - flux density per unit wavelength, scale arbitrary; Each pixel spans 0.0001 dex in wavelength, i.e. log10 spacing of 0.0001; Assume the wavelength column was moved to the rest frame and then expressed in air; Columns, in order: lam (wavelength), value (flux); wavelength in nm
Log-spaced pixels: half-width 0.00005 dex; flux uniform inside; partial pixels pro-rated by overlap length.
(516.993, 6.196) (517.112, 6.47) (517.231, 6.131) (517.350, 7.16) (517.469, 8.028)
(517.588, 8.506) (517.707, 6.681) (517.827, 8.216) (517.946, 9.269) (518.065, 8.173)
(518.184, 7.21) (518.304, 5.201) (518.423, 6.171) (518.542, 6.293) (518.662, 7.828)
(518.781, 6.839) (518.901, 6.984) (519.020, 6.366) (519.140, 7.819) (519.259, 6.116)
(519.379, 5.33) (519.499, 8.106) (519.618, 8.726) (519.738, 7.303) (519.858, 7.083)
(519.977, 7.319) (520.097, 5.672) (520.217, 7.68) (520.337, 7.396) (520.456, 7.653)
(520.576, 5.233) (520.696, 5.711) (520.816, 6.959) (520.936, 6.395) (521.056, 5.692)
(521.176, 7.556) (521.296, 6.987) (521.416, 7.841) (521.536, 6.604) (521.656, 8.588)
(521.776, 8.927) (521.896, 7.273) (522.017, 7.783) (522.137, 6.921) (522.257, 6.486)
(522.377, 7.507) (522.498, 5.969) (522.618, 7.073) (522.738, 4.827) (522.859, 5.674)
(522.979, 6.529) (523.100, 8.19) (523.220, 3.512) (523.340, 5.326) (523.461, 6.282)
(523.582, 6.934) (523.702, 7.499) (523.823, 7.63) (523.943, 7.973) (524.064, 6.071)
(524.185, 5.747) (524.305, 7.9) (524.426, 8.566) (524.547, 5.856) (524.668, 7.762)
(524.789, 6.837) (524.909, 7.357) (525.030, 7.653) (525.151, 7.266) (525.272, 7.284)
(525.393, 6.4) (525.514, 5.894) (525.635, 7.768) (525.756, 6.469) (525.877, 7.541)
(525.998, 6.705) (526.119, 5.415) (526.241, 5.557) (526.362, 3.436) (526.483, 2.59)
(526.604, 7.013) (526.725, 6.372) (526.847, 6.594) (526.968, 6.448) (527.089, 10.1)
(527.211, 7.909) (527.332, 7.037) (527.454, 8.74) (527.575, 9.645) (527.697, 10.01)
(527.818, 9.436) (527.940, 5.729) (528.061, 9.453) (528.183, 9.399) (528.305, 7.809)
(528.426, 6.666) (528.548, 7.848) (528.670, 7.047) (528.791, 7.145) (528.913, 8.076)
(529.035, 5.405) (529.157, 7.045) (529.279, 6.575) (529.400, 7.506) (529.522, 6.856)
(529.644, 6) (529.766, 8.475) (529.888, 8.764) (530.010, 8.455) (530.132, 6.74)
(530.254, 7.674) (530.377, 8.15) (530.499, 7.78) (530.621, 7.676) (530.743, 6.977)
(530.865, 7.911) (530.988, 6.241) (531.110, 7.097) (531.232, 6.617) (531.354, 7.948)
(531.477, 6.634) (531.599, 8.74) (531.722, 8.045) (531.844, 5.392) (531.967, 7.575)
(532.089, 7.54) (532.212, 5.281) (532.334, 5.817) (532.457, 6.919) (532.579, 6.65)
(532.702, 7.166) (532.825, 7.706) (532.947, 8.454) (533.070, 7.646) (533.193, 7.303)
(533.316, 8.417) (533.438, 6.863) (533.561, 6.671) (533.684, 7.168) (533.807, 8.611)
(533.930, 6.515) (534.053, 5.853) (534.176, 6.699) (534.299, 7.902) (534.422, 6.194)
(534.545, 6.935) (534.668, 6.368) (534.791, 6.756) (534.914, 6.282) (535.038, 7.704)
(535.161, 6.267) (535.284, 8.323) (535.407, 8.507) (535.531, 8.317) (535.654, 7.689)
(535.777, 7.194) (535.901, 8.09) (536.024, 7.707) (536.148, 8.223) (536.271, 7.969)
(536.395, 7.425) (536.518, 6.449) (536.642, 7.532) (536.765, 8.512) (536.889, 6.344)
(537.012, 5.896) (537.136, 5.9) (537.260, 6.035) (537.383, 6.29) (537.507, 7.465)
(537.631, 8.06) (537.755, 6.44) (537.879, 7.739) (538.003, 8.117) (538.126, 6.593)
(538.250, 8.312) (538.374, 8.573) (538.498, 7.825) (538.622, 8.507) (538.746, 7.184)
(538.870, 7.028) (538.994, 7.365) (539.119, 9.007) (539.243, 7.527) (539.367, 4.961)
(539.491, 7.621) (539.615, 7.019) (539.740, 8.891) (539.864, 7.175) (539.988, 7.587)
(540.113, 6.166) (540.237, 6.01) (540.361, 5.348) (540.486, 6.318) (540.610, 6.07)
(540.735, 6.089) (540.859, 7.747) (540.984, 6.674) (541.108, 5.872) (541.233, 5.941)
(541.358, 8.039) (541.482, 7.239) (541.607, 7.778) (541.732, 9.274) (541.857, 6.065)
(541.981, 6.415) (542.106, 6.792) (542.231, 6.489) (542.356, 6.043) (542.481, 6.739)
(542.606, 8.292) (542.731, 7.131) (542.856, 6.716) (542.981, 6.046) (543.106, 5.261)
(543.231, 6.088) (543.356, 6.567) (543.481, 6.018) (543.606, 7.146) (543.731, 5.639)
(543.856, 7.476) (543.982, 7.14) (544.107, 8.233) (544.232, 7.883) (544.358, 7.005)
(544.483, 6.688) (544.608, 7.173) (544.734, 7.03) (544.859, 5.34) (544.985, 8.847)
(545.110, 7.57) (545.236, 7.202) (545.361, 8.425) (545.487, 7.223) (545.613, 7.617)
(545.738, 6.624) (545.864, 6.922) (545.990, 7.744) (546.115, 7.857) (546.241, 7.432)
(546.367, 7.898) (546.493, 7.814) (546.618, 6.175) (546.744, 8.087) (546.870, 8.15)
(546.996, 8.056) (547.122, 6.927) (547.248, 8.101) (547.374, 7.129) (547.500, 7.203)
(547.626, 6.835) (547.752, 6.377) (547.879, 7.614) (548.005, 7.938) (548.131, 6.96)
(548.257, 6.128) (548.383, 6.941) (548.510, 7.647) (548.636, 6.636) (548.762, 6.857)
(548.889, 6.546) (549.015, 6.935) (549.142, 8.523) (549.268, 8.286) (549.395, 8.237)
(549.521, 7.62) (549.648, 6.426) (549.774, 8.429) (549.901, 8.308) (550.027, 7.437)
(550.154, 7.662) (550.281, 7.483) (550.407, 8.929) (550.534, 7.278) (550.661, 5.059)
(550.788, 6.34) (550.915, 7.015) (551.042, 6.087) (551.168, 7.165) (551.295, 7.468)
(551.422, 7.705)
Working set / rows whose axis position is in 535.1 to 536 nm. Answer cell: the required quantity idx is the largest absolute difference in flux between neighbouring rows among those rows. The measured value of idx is 2.1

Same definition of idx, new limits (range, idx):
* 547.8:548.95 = 1.0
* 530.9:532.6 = 2.7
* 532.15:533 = 1.1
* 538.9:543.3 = 3.2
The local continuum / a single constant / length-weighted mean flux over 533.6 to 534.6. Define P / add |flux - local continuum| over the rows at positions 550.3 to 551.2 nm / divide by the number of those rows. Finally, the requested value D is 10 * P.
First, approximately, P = 0.8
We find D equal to 8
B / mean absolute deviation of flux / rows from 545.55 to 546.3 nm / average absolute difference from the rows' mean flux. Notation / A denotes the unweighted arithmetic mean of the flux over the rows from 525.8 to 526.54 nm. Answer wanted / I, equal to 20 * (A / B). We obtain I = 263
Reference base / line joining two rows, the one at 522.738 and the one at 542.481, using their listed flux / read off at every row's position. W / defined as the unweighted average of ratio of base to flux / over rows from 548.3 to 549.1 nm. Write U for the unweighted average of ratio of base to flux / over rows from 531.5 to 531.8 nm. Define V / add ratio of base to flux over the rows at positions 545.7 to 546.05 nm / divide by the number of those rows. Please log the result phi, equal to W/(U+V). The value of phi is 0.63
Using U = 0.68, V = 1.00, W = 1.1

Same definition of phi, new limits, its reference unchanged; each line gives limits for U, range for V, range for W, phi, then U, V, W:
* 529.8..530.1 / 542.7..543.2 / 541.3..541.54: 0.50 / 0.64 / 1.09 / 0.9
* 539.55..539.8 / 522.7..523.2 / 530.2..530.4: 0.43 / 0.82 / 0.80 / 0.7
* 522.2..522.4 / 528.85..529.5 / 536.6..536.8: 0.52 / 0.69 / 0.80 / 0.8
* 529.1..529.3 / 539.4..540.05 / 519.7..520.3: 0.40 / 0.80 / 0.85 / 0.7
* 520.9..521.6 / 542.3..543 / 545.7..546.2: 0.58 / 0.69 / 1.00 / 1.0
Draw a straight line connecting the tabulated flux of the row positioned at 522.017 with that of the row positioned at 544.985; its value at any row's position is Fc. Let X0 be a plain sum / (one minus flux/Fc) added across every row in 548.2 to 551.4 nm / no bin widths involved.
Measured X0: 5.0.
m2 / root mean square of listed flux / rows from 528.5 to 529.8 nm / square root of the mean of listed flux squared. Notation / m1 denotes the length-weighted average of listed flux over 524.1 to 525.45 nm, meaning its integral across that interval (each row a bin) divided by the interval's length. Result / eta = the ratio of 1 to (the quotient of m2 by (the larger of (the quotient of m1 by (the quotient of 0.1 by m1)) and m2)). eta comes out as 71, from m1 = 7.13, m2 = 7.14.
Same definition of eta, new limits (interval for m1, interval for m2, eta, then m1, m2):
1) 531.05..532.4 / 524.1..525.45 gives 68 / 6.97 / 7.20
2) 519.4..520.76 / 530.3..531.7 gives 66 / 7.03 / 7.47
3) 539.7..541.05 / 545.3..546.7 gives 60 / 6.70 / 7.46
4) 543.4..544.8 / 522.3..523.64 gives 79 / 7.03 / 6.29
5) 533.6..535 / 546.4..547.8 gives 64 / 6.85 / 7.38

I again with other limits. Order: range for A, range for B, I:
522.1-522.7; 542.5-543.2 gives 164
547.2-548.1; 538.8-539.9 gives 191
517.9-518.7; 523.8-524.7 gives 147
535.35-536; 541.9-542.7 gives 319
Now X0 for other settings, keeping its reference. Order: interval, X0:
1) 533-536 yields 3.2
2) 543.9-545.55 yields 2.2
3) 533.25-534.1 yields 1.0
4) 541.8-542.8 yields 1.8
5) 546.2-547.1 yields 1.0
